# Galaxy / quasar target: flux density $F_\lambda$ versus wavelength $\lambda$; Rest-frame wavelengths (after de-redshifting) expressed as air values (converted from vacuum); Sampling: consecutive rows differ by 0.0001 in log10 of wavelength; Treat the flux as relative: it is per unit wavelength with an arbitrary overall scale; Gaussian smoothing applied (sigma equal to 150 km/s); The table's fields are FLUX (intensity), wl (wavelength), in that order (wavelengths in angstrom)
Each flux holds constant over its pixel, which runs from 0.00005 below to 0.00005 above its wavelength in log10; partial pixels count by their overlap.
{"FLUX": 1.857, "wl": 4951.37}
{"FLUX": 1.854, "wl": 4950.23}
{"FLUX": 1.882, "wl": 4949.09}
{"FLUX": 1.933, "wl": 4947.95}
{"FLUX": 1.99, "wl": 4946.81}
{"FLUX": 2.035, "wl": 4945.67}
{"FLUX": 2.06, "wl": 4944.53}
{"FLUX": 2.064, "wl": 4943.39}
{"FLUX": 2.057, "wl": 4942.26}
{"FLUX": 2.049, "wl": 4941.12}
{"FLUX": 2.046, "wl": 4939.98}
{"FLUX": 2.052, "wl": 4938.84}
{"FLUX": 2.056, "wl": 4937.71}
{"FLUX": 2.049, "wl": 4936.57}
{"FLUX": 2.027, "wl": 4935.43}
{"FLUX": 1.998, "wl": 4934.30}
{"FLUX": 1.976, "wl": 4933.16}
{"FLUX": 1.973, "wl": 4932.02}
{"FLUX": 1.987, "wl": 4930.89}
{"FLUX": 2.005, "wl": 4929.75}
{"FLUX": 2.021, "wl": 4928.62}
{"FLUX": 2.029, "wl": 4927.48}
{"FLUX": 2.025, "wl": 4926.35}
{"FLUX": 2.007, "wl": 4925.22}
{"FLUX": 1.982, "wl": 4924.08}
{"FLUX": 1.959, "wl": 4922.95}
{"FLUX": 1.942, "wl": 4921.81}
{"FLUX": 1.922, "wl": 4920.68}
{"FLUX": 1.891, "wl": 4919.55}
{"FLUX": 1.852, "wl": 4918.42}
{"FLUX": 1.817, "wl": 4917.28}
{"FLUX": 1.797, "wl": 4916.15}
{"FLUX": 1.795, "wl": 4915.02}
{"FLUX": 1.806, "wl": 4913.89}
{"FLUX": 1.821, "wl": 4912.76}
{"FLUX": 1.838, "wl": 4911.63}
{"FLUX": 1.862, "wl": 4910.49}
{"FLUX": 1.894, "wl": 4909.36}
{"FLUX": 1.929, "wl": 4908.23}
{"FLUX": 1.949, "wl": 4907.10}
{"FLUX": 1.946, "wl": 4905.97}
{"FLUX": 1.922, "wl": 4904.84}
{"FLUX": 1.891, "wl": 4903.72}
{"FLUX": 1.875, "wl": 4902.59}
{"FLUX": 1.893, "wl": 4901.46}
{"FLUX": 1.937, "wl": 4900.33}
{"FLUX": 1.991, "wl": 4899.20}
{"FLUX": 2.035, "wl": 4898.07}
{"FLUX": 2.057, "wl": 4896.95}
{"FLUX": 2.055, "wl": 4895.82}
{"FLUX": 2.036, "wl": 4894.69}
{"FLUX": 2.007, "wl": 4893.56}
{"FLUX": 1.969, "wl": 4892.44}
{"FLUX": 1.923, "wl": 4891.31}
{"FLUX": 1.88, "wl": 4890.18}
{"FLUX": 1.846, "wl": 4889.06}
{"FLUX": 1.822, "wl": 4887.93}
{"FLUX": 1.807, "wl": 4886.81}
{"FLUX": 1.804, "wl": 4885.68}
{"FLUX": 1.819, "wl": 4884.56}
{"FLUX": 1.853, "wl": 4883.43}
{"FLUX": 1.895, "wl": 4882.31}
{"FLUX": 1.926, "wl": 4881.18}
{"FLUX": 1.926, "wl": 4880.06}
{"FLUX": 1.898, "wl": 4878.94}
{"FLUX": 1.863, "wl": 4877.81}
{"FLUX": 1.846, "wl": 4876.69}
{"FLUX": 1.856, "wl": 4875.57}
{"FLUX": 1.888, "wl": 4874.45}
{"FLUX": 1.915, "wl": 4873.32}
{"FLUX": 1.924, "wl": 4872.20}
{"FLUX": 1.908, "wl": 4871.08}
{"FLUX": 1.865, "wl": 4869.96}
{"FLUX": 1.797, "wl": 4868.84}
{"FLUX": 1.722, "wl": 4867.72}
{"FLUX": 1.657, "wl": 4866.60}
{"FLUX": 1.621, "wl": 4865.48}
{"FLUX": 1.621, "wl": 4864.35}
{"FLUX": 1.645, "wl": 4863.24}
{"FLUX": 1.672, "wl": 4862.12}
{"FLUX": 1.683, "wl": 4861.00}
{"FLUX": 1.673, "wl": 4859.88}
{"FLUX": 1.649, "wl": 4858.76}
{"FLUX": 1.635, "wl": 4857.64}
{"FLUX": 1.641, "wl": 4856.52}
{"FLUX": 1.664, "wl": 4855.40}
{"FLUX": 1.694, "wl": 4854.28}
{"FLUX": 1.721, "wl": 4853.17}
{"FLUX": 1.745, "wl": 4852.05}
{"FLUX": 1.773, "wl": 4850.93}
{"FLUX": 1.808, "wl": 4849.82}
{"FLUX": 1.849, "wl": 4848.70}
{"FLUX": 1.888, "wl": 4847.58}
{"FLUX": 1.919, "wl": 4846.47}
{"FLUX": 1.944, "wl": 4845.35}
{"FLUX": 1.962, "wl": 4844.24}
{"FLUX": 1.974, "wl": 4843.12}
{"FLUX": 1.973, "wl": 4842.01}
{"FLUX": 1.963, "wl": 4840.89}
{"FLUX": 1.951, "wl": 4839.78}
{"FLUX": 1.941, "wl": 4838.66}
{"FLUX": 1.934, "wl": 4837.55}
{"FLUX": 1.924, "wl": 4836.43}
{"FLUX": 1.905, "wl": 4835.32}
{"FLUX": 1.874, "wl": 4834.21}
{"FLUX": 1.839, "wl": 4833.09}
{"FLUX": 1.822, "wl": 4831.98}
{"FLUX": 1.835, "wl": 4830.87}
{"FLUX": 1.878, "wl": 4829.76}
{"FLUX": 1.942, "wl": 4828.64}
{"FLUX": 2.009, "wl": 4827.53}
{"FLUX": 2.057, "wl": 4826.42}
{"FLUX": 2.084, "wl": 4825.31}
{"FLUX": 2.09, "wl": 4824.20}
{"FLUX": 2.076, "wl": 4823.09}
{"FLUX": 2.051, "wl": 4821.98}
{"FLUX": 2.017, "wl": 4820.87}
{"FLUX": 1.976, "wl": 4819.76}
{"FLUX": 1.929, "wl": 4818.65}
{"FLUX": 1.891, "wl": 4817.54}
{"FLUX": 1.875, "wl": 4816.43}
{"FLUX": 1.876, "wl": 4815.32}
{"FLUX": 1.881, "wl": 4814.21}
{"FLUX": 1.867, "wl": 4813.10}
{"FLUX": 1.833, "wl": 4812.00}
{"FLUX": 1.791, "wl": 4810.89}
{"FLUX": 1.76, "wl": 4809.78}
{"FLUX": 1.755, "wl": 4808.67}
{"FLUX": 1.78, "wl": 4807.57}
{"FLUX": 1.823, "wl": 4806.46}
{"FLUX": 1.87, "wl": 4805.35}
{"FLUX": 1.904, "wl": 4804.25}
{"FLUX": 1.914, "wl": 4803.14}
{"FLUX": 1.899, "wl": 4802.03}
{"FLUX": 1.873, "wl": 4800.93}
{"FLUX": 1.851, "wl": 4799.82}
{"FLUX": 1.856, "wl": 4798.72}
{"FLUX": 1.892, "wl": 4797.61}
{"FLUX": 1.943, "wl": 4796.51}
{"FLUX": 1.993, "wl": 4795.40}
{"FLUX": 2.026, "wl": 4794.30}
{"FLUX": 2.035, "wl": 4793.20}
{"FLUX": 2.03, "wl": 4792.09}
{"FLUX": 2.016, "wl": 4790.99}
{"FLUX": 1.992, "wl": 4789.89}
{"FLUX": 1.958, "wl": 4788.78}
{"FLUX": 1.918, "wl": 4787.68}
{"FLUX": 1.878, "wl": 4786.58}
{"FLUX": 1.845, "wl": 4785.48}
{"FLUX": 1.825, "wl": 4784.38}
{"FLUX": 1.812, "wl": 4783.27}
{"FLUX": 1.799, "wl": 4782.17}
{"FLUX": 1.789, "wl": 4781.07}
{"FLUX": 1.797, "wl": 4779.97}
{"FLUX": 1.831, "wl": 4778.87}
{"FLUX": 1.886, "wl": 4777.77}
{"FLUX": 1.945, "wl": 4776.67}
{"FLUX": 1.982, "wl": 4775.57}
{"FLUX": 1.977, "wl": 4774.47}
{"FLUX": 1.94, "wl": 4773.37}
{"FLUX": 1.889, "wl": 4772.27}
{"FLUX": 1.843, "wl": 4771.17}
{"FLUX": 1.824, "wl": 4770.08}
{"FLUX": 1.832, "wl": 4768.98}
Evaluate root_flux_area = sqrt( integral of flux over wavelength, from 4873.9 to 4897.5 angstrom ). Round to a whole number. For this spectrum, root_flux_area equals 7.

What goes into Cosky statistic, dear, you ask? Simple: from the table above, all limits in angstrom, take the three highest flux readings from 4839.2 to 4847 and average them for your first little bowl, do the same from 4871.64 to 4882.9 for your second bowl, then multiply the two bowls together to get 3.79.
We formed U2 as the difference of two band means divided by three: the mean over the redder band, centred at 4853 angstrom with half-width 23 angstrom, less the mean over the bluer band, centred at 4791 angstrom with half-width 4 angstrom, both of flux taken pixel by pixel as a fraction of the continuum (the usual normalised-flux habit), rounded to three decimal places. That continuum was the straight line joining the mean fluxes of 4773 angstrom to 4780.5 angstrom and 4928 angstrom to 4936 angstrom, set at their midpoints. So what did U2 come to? -0.038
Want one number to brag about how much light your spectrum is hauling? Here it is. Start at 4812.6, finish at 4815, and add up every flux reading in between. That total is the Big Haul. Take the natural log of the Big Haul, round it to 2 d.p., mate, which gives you 1.32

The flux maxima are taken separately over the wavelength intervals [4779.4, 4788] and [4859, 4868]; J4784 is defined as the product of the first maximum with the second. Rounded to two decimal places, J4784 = 3.30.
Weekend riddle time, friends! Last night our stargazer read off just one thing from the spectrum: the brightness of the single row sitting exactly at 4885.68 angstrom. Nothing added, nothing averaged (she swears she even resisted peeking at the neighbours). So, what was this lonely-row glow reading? 1.804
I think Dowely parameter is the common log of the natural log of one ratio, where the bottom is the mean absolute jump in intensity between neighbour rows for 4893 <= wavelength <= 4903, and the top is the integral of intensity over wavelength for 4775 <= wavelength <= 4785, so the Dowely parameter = 0.810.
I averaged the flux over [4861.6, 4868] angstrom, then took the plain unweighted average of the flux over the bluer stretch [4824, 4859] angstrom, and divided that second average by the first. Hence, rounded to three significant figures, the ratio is 1.13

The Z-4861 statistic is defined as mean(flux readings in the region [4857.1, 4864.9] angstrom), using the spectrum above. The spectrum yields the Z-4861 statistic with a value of 1.7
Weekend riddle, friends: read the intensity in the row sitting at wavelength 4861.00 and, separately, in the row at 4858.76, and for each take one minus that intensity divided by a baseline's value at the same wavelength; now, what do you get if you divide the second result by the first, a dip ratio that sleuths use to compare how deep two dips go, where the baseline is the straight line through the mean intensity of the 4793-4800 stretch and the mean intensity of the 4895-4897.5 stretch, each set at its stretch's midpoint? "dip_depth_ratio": 1.1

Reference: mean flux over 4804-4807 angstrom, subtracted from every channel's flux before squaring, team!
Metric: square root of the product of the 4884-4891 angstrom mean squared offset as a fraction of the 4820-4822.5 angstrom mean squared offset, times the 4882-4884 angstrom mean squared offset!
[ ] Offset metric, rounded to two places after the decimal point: 0.01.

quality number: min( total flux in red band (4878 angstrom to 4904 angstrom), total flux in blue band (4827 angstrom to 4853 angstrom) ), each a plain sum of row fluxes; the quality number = 43.7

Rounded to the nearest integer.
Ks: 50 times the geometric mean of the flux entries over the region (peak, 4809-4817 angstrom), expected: 92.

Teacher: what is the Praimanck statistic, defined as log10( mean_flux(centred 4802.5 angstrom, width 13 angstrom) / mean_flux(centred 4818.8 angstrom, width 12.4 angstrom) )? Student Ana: -0.021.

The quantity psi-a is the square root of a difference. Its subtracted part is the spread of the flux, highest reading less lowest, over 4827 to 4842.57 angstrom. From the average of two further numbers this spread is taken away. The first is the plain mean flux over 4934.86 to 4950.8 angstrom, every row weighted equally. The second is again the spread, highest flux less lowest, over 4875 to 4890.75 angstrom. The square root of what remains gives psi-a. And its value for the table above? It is 0.94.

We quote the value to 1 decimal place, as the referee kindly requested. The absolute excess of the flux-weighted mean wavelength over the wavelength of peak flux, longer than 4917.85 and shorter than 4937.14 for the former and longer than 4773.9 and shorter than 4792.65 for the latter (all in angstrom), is 135.5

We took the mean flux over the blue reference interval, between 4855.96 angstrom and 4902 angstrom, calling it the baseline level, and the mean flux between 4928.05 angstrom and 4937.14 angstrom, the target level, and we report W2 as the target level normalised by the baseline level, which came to 1.09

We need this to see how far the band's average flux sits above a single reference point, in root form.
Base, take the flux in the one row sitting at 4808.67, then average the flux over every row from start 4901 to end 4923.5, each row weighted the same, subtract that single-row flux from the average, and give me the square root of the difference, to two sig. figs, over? 0.35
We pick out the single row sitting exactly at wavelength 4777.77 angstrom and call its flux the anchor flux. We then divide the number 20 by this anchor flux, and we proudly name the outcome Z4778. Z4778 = 10.6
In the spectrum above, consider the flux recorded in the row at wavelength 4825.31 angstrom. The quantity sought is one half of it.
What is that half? 1.042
